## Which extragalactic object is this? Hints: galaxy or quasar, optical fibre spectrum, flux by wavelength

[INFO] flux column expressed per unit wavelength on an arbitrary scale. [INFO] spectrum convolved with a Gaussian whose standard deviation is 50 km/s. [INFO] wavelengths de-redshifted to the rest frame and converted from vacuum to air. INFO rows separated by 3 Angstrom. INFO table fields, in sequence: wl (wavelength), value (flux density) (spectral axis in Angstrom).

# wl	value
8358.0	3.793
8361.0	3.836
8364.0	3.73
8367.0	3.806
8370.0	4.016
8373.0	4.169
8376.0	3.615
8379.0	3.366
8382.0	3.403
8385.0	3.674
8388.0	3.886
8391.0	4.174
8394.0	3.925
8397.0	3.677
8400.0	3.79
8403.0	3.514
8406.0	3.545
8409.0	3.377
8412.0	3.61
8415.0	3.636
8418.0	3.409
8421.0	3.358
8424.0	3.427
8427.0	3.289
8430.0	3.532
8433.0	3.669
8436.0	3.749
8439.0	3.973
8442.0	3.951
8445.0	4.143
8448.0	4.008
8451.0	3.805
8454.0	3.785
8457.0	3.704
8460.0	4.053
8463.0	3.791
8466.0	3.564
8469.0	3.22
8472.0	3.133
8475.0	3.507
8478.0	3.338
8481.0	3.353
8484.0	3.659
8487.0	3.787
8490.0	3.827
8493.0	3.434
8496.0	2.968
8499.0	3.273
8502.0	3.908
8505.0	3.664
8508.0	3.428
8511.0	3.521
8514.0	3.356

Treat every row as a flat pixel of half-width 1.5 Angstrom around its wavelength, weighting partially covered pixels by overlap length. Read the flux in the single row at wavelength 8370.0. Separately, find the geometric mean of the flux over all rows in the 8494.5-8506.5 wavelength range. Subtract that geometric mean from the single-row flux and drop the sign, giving 0.6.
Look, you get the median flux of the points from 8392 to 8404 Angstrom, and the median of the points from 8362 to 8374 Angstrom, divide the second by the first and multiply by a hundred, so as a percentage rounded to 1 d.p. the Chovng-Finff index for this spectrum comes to 104.8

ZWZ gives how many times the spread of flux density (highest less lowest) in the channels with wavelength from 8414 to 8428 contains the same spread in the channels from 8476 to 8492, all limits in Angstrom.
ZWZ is 0.71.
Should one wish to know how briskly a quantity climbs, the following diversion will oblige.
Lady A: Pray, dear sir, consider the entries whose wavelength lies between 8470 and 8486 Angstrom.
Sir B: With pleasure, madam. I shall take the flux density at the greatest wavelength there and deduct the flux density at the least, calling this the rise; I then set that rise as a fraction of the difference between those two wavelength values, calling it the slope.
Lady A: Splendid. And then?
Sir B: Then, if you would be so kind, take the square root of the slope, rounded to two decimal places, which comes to 0.21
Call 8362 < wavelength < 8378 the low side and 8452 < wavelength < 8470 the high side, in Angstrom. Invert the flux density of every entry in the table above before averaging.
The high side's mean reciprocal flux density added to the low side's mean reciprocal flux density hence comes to 0.532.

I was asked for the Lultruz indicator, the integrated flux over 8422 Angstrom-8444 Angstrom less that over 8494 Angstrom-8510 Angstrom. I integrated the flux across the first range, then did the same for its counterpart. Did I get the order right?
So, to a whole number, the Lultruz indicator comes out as 25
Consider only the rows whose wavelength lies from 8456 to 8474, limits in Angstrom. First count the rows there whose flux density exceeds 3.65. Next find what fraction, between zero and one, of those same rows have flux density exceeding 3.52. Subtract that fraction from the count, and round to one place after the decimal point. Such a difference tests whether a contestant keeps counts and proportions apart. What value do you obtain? 2.3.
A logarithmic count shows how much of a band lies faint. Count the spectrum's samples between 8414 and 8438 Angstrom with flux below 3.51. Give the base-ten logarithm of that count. 0.60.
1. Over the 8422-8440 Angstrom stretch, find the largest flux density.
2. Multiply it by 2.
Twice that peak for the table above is 7.9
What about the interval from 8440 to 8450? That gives 8.3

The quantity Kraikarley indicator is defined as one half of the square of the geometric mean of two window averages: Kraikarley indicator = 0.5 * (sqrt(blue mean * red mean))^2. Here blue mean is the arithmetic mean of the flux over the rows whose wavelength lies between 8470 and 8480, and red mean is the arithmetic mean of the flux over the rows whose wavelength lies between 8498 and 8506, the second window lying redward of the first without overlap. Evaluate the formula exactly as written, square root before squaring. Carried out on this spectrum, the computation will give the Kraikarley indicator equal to 6.0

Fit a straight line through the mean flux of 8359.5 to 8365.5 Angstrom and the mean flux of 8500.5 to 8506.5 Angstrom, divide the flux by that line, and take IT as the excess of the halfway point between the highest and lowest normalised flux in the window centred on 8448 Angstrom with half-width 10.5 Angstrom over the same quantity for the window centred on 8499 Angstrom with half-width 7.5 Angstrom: 0.13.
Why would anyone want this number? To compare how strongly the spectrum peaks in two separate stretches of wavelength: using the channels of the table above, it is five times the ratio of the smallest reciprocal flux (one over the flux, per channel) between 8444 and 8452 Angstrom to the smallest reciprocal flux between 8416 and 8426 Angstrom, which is 4.14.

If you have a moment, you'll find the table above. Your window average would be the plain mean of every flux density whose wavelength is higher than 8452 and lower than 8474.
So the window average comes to 3.61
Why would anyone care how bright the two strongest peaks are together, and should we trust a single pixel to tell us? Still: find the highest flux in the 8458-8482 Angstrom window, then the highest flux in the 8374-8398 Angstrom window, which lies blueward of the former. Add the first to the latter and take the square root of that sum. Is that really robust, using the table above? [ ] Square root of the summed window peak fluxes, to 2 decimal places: 2.87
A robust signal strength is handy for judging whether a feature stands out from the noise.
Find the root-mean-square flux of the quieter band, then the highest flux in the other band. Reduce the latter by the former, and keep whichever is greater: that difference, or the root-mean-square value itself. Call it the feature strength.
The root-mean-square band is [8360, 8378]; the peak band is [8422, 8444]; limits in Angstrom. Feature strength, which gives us 3.87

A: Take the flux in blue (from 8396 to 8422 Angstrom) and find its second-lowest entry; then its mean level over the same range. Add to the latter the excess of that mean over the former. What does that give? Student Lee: 3.72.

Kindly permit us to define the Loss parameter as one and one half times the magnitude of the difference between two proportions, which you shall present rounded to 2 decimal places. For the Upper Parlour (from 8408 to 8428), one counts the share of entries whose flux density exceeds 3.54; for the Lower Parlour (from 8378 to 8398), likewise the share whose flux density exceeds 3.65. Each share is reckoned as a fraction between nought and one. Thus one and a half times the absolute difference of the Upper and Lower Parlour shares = 0.64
